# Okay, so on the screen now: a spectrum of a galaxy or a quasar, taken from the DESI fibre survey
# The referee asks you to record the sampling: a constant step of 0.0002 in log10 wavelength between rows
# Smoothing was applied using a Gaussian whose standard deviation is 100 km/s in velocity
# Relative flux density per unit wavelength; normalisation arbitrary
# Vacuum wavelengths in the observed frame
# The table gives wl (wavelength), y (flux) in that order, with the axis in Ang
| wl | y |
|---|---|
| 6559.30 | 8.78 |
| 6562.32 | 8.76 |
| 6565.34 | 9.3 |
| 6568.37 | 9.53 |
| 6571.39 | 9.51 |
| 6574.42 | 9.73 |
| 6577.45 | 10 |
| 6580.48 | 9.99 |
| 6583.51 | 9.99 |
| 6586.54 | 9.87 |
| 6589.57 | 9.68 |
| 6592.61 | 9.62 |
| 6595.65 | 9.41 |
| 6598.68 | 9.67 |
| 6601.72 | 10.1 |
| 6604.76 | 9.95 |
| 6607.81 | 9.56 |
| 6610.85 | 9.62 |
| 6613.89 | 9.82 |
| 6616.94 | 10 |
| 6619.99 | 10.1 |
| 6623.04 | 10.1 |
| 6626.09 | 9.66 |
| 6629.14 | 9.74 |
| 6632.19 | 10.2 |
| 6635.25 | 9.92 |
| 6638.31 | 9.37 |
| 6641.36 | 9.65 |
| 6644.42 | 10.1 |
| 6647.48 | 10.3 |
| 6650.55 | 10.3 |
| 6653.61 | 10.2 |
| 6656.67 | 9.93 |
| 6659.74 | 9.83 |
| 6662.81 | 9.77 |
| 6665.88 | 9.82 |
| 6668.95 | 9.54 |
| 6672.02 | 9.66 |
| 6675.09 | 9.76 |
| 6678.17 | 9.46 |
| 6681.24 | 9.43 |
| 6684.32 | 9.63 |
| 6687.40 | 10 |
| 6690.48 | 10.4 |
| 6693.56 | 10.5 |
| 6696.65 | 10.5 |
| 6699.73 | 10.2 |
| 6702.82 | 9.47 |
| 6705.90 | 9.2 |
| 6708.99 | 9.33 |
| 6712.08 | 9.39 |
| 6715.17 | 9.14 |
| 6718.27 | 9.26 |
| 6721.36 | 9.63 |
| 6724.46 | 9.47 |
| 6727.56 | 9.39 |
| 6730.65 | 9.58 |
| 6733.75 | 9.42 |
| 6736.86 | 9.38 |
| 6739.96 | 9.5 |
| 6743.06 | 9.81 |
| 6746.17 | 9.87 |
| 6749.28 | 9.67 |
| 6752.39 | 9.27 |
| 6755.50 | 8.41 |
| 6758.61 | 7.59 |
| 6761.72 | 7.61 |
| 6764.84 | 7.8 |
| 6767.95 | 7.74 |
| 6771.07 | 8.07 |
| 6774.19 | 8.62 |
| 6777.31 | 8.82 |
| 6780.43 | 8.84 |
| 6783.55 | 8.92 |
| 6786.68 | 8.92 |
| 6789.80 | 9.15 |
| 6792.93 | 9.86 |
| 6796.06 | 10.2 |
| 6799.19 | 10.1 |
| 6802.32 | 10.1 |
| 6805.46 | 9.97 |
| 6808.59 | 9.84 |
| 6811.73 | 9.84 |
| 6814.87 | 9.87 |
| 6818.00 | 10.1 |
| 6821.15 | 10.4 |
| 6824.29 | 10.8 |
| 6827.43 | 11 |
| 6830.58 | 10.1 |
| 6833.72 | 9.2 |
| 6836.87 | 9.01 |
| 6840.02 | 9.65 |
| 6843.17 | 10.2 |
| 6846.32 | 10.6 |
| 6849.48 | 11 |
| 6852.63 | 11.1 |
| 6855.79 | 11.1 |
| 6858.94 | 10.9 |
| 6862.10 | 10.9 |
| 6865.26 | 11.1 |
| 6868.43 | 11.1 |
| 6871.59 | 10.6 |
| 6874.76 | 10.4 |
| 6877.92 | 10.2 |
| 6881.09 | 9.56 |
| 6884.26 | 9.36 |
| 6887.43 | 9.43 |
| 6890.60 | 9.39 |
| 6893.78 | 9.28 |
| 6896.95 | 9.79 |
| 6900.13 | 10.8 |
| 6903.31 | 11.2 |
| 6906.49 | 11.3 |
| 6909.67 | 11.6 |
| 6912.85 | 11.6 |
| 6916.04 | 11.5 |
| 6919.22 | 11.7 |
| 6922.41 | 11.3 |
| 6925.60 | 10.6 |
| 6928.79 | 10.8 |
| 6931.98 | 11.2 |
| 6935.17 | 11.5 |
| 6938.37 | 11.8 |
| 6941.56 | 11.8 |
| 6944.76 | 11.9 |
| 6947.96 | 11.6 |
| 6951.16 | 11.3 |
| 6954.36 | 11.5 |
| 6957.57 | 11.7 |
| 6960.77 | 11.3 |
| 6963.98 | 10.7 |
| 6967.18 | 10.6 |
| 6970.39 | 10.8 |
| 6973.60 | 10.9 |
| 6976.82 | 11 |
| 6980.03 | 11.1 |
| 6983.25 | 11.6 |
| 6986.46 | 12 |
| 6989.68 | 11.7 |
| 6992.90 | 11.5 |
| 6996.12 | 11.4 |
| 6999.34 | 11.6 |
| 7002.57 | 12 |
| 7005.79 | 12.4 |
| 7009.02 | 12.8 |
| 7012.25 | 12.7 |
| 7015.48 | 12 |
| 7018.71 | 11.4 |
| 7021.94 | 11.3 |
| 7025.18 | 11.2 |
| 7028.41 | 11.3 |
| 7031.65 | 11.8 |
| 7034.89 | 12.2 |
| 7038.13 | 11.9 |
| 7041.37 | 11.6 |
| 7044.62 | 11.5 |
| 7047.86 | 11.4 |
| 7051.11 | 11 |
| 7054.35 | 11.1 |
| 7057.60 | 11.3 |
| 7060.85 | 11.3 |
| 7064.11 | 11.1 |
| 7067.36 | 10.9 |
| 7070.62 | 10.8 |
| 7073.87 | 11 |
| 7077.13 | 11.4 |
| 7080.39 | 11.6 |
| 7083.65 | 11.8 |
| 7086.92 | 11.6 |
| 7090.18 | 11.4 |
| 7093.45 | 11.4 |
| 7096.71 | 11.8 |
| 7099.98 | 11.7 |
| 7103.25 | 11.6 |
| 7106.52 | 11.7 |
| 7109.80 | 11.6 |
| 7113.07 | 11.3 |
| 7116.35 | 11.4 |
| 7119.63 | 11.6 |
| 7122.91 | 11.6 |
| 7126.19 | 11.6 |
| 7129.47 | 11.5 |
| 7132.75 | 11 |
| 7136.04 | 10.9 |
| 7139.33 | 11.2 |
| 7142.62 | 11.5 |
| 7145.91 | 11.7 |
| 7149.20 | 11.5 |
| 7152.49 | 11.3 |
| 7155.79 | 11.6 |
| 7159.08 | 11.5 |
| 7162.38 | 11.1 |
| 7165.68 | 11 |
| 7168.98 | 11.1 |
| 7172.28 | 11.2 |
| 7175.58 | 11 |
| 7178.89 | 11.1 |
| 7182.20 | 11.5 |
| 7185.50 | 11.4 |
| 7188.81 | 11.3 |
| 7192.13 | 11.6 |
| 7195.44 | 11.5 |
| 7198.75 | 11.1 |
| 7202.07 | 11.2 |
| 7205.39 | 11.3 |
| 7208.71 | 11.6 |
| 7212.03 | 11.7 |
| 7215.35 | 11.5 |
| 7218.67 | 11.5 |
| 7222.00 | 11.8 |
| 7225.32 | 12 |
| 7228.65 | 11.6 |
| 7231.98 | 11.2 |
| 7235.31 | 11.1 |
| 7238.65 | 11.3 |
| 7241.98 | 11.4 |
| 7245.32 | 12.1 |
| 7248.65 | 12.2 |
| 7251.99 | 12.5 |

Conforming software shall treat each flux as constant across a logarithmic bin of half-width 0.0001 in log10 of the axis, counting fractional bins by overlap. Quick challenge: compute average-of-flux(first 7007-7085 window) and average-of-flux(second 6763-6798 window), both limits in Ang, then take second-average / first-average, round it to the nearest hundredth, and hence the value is 0.77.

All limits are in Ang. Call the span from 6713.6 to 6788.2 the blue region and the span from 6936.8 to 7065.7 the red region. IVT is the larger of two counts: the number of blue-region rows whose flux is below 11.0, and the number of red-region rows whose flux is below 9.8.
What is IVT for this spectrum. 24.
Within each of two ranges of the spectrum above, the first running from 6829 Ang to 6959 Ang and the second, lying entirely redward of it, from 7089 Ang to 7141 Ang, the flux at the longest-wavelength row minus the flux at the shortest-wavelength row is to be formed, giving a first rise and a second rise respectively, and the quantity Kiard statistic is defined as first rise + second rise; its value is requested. 1.4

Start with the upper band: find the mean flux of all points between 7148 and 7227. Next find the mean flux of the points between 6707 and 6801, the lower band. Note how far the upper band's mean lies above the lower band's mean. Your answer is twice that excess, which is 4.6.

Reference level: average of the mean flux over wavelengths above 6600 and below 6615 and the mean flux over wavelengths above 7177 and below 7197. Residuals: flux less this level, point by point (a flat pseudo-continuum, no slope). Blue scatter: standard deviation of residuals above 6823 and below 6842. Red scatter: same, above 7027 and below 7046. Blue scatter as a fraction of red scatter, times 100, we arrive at 258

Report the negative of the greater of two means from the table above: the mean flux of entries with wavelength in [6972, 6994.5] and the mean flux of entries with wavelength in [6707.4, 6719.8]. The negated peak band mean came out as -11.4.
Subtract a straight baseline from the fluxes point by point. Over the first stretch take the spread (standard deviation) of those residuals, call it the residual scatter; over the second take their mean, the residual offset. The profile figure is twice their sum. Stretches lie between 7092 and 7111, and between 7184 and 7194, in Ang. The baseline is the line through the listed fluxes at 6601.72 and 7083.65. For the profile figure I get -1.2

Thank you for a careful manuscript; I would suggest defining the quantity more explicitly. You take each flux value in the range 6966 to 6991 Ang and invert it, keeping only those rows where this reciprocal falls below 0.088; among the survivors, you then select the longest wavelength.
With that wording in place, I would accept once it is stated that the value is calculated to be 6989.68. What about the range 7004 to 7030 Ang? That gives 7018.71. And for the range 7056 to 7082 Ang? 7080.39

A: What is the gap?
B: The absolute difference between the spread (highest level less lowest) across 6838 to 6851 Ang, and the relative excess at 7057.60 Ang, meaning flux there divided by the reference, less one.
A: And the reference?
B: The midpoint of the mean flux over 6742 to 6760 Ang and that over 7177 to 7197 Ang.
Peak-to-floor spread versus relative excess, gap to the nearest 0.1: 1.2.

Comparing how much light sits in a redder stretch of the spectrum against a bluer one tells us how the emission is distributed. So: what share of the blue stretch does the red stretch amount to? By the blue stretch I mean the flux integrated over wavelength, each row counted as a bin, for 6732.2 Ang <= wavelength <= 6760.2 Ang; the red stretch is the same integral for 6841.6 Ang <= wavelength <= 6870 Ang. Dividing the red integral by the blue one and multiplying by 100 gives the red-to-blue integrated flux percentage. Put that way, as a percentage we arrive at 120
